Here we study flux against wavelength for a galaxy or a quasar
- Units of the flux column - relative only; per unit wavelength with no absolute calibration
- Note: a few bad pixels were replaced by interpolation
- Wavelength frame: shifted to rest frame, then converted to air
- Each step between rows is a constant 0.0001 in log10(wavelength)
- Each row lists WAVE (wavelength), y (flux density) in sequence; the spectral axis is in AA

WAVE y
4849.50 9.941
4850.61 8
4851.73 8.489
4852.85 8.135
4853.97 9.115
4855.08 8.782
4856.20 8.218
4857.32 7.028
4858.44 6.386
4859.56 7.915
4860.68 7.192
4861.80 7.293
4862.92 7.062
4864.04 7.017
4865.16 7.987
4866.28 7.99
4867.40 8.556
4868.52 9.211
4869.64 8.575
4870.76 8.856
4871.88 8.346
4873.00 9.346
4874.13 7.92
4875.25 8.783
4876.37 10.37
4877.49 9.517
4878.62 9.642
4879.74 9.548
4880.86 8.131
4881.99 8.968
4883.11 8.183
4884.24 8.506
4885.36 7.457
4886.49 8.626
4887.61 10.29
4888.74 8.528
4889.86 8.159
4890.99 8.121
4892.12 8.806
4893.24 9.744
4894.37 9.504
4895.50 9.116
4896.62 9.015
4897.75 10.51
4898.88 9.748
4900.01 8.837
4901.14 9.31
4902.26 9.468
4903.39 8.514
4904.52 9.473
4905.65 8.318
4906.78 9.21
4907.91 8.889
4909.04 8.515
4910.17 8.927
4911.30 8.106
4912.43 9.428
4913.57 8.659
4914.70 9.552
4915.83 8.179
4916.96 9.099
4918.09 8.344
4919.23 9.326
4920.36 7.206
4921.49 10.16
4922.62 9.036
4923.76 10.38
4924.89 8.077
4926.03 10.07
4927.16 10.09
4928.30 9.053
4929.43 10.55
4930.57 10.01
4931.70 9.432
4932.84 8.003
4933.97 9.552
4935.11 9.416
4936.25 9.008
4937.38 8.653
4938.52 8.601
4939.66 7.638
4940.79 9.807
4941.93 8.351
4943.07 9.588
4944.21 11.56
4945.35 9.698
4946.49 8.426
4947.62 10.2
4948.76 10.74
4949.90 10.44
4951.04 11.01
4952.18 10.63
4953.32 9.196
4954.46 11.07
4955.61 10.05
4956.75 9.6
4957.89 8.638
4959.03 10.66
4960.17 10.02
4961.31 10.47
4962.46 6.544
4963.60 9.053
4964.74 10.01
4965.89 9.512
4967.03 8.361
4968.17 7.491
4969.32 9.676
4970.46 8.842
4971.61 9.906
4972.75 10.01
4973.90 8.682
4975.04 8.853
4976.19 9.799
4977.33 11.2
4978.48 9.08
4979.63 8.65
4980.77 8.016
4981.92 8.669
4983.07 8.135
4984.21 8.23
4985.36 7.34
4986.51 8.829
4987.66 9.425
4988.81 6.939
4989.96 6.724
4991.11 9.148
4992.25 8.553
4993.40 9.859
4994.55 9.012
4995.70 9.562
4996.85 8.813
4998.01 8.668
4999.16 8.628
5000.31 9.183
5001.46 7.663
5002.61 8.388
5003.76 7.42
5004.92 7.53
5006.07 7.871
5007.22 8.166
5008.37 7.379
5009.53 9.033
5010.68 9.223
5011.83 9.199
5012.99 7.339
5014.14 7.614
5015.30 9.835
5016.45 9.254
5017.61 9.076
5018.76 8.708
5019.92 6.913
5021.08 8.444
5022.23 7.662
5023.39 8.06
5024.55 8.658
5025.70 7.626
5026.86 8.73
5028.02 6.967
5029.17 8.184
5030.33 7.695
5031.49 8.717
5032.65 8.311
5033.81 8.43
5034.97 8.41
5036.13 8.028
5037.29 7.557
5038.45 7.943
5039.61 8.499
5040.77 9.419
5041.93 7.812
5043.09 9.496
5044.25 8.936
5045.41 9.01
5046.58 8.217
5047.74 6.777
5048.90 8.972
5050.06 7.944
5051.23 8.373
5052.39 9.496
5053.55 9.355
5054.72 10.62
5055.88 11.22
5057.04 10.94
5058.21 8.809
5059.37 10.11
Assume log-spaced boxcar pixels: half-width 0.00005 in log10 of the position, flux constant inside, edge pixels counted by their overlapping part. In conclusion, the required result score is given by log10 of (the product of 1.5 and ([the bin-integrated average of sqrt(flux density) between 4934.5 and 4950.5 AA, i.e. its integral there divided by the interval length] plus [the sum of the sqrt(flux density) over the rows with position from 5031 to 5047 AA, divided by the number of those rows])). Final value 0.953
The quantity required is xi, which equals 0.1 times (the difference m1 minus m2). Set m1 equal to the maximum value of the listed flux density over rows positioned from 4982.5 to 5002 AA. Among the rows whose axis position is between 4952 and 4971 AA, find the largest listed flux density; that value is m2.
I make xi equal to -0.12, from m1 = 9.859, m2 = 11.07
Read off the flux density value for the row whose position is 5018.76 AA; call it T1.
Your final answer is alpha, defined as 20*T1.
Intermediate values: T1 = 8.708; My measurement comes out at 174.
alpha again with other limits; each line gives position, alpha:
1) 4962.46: 131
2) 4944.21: 231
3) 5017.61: 182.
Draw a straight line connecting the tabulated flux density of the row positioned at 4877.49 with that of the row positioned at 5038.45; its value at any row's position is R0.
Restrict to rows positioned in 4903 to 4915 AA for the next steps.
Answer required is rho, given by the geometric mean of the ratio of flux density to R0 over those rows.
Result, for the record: 0.96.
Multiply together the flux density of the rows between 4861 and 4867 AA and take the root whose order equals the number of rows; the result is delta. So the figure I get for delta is 7.5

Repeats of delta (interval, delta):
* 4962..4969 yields 8.4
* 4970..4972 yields 9.4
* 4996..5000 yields 8.7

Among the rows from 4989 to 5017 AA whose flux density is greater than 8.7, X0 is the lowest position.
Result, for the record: 4991.11 AA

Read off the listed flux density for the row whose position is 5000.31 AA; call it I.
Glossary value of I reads 9.183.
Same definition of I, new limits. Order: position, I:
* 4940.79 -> 9.807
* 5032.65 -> 8.311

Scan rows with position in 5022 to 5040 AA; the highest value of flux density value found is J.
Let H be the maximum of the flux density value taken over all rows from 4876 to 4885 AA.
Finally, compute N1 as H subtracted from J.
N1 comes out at -1.6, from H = 10.37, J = 8.73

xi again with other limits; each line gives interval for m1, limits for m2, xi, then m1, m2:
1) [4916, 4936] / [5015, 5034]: 0.07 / 10.55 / 9.835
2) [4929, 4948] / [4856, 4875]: 0.22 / 11.56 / 9.346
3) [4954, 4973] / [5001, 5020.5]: 0.12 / 11.07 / 9.835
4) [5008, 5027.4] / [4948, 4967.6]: -0.12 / 9.835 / 11.07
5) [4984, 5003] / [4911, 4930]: -0.07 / 9.859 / 10.55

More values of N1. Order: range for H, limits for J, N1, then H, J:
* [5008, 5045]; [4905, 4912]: -0.6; 9.835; 9.21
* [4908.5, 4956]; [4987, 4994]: -1.7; 11.56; 9.859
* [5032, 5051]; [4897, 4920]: 1.0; 9.496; 10.51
